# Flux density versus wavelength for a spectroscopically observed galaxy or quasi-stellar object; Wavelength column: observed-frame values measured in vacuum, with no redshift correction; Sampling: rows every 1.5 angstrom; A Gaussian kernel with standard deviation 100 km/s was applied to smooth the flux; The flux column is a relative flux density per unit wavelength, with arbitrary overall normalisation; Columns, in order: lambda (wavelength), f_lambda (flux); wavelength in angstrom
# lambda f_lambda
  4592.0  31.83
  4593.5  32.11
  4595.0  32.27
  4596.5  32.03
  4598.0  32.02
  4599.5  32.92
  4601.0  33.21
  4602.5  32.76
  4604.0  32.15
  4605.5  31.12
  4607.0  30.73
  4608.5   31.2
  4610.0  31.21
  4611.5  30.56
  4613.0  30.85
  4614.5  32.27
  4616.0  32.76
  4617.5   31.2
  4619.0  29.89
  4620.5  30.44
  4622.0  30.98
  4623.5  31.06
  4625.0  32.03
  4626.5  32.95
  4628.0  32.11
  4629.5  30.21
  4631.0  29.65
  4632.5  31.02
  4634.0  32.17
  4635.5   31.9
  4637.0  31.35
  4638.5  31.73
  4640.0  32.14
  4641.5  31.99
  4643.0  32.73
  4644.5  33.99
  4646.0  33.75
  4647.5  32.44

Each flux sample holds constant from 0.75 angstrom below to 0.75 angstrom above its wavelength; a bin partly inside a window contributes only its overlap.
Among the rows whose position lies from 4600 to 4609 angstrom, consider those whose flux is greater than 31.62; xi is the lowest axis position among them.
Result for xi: 4601.0 angstrom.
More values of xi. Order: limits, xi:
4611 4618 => 4614.5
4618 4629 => 4625.0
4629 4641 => 4634.0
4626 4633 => 4626.5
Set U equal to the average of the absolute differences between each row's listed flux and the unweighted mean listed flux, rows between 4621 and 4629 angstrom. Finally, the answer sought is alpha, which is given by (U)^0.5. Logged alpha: 0.80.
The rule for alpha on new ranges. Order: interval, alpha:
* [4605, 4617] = 0.77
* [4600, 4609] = 0.92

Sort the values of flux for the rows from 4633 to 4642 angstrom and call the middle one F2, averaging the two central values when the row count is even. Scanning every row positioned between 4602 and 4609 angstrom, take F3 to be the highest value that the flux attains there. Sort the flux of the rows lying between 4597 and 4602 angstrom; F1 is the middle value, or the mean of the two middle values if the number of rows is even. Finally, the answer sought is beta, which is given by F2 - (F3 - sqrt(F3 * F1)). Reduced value 32.0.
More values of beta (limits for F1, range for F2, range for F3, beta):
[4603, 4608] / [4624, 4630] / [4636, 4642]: 31.6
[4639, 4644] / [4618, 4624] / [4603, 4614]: 30.7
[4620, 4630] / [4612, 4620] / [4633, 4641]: 30.6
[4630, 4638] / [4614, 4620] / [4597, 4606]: 30.8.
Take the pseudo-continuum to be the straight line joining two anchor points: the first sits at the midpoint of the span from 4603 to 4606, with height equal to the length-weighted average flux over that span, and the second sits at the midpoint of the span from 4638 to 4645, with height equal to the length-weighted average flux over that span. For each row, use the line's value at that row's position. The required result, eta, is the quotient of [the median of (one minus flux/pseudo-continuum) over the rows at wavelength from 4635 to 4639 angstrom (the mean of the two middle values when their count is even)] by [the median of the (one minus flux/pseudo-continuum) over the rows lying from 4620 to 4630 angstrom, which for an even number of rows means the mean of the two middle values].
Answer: 0.64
